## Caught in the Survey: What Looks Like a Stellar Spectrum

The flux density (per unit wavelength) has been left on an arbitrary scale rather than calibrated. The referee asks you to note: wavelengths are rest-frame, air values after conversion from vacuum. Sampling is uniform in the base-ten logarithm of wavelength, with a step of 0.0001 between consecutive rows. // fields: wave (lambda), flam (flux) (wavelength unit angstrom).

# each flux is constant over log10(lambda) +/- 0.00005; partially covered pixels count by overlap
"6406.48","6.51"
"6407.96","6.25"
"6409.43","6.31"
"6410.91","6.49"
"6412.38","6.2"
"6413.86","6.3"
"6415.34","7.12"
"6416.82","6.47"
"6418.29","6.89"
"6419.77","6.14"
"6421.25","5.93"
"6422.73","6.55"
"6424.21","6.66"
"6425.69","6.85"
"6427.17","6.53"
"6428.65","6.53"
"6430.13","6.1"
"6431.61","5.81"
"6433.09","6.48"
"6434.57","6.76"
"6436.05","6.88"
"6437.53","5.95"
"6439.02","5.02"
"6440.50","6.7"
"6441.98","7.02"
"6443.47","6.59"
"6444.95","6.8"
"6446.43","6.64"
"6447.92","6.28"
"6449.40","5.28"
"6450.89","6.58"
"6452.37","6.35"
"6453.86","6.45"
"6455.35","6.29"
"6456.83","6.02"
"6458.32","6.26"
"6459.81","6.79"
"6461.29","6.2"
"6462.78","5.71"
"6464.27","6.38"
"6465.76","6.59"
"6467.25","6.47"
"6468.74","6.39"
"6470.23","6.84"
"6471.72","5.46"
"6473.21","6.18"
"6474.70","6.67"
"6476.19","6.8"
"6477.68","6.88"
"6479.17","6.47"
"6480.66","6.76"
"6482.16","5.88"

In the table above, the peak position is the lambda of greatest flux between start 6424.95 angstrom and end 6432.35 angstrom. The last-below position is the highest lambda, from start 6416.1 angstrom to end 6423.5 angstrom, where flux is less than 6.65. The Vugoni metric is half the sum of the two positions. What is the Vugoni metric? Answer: 6424.2 angstrom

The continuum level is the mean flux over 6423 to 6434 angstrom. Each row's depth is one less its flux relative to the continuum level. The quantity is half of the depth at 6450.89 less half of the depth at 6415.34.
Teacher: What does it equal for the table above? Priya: 0.04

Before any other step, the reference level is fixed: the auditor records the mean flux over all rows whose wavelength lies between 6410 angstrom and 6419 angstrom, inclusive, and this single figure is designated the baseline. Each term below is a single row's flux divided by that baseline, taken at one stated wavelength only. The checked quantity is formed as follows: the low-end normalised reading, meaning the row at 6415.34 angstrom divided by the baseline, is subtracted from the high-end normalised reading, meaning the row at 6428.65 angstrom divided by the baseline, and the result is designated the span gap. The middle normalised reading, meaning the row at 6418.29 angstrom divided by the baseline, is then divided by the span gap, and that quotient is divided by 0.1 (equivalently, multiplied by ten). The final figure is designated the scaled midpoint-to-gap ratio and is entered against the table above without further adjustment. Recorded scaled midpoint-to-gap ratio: -117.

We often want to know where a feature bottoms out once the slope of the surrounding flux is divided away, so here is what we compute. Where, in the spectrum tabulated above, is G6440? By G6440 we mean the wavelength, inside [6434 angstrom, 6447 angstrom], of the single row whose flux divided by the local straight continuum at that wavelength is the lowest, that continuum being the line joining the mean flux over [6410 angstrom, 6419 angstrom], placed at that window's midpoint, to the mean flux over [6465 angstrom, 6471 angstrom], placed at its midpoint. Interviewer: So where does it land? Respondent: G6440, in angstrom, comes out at 6439.02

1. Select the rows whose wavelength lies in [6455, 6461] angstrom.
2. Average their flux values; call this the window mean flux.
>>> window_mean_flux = 6.34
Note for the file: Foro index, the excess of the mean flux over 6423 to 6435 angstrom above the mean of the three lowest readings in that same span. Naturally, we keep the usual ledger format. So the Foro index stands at 0.33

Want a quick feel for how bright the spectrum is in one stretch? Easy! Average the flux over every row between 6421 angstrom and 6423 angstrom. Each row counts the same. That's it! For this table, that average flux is 6.24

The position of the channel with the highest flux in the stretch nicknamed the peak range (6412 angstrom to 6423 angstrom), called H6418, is 6415.34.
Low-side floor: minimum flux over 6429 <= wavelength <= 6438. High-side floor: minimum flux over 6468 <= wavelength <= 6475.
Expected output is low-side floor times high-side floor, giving 31.7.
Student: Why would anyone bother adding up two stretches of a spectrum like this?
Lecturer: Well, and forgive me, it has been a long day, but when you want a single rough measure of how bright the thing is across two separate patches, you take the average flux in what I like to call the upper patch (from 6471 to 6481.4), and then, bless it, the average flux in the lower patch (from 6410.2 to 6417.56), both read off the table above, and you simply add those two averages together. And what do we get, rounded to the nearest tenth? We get 13.0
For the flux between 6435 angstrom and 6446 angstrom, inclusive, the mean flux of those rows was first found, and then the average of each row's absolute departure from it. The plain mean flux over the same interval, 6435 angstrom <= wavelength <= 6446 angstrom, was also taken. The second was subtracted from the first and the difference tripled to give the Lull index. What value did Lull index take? -17.7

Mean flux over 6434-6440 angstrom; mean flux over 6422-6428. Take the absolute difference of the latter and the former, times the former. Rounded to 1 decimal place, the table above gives 3.0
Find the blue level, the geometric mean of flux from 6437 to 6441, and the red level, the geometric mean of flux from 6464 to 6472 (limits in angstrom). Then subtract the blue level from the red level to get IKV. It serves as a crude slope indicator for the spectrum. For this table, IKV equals 0.49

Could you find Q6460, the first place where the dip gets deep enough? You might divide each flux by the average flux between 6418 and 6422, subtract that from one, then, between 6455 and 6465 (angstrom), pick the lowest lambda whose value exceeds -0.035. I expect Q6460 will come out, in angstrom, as 6455.35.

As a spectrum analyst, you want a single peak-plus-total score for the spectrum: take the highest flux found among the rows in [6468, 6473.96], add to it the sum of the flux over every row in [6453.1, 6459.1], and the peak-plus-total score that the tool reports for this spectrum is 31.9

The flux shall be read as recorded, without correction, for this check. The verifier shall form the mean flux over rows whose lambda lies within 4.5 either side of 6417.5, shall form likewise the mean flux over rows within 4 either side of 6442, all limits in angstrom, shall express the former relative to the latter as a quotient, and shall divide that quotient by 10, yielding 0.1008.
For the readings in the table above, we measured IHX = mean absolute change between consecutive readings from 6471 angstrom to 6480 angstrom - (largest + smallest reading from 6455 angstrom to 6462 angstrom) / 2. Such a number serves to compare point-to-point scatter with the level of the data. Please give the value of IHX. -6.0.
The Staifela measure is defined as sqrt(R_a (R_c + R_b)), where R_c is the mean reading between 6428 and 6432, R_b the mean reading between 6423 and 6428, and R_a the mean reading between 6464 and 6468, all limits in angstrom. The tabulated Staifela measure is 9.12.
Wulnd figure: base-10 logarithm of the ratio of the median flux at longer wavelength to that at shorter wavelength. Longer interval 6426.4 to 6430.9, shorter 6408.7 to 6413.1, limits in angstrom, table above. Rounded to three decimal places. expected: 0.015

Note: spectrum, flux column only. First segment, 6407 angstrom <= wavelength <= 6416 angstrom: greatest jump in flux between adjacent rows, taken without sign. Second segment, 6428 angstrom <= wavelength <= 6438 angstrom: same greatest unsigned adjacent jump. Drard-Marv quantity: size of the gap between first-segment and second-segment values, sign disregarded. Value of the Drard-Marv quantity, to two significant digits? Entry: 0.11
